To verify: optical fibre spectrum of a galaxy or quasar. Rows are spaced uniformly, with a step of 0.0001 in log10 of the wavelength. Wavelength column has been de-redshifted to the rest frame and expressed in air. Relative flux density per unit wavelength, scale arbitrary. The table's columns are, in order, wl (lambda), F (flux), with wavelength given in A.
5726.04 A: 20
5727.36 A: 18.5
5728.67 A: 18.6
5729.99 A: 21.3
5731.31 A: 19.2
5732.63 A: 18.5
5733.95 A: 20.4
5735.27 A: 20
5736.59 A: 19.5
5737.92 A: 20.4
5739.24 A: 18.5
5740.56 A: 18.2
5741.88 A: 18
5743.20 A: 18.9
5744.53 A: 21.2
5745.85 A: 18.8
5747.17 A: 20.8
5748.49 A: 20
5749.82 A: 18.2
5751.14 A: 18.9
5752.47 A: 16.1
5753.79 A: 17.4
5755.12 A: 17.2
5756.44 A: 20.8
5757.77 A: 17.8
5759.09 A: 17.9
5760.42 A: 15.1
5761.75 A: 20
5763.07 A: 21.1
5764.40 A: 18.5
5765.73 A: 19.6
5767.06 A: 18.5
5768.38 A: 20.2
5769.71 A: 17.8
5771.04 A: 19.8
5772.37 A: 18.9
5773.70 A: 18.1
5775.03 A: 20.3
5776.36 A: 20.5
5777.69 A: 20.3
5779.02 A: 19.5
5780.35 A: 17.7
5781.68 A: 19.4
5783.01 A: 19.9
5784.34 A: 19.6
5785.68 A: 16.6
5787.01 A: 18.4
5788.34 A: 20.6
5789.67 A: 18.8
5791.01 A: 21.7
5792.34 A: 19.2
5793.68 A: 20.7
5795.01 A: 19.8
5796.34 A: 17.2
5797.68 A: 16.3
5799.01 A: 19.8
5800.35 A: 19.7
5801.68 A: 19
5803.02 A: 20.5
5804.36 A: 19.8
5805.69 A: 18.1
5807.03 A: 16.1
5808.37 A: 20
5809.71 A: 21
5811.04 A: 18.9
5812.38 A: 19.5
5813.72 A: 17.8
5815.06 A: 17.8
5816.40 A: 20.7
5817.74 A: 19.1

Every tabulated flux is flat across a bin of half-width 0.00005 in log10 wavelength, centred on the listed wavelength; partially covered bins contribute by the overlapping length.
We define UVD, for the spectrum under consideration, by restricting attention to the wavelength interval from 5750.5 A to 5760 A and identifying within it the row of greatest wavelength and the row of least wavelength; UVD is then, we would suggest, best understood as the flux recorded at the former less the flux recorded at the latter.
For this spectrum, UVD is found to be -1.0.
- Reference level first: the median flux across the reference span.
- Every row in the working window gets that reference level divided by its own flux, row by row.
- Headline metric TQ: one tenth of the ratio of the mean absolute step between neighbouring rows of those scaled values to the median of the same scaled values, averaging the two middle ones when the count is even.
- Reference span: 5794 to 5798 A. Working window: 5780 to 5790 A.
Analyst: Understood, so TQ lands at 0.0089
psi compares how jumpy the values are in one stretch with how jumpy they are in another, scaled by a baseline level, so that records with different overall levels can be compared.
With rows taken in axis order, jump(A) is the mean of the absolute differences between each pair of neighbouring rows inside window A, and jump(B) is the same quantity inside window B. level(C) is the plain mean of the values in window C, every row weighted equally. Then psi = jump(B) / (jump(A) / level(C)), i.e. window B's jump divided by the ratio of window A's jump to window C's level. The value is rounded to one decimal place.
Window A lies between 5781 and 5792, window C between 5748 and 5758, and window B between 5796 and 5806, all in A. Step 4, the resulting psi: 13.3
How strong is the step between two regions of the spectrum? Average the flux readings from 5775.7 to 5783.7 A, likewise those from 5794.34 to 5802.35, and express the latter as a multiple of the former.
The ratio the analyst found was 0.95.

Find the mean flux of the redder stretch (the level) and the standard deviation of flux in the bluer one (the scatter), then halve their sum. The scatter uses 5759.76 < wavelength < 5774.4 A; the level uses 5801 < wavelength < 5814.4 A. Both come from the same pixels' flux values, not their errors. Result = 10.3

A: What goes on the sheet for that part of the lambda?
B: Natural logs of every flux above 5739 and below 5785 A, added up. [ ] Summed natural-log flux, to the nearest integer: 103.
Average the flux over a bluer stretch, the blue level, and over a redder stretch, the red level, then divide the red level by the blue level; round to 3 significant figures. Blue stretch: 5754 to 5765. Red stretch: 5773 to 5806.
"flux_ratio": 1.04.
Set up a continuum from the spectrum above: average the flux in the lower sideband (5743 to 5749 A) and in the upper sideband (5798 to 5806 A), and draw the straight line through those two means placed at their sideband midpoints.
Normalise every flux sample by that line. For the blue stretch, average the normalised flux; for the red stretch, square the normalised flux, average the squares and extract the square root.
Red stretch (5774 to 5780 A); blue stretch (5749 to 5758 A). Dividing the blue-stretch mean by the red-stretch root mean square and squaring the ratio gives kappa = 0.79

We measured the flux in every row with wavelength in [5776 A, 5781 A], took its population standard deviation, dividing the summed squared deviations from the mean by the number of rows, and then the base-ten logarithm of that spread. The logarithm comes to 0.043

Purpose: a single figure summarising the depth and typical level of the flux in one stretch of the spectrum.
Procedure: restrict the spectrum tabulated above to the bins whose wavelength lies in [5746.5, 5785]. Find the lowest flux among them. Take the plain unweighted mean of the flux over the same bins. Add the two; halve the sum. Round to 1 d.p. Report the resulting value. 17.0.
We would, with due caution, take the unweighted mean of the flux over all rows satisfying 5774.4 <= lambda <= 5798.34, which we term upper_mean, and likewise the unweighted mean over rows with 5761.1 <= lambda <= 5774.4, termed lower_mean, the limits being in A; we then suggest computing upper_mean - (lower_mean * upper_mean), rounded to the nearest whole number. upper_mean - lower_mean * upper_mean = -351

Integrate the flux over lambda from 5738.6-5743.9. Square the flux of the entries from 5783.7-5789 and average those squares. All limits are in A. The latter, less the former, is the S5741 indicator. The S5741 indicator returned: 258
